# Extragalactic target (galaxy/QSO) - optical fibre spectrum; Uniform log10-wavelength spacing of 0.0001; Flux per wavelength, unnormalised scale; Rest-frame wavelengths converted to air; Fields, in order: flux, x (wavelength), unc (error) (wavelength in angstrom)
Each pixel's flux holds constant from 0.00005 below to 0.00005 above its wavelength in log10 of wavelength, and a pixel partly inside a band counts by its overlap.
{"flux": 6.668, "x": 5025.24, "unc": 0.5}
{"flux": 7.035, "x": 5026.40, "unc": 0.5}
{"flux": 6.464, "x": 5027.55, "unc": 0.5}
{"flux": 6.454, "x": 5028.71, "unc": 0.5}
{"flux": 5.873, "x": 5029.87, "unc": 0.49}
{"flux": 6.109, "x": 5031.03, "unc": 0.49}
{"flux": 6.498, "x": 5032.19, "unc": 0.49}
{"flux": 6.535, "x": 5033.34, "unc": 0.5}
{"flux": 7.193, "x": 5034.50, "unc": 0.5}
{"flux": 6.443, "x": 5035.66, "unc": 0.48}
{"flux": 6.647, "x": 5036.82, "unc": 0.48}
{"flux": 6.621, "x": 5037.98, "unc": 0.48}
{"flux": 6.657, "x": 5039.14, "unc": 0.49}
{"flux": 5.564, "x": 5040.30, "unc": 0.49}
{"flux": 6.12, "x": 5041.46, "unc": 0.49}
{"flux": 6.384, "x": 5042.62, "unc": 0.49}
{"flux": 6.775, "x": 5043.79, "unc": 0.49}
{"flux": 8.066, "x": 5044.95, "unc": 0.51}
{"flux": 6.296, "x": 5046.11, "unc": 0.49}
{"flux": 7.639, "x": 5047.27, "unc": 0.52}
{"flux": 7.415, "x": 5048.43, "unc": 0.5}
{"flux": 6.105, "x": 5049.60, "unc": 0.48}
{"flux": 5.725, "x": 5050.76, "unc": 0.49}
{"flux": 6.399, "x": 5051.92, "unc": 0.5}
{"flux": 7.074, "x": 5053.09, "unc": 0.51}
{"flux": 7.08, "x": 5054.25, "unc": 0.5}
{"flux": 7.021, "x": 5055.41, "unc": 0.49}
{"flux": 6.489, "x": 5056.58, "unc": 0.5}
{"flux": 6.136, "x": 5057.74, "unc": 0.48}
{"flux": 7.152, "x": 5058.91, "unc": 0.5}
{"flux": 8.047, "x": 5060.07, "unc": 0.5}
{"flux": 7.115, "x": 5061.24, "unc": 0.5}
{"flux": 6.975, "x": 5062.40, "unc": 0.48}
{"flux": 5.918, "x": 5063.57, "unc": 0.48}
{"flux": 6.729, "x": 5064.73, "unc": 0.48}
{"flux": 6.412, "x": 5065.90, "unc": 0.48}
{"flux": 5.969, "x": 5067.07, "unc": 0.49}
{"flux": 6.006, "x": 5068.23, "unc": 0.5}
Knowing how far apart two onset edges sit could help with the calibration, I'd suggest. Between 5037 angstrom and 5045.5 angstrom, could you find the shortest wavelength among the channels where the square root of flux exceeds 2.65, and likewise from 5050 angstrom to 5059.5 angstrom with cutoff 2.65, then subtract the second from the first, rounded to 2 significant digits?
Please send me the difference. -8.1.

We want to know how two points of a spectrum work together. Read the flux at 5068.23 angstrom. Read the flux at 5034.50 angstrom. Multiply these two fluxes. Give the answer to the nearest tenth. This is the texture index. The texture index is 43.2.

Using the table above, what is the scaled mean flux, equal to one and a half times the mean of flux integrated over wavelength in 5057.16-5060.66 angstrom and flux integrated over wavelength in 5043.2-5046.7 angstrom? 37.1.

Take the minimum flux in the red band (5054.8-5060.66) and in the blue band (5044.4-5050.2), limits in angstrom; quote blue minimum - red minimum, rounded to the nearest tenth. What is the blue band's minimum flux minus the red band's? 0.0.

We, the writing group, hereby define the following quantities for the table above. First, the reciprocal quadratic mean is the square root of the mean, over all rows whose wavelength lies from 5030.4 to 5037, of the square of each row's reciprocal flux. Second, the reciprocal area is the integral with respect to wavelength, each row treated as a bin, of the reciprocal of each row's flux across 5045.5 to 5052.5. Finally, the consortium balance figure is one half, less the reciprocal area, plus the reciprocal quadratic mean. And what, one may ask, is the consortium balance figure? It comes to -0.42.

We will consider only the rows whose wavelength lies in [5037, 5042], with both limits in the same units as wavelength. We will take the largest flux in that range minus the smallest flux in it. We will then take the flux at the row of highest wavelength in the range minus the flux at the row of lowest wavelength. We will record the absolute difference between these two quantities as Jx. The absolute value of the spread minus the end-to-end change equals 1.6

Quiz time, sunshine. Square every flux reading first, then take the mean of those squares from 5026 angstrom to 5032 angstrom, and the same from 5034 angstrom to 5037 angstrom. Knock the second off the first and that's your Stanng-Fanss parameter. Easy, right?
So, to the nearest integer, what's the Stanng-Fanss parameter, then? -5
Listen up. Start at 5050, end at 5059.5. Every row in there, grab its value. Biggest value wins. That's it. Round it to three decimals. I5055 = 7.152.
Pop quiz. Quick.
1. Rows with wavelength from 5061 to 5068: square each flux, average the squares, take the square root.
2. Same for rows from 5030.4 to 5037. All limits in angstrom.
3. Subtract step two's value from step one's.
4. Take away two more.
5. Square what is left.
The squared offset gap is 4.2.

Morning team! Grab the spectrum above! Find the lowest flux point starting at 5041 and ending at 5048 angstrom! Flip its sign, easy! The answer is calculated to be -6.1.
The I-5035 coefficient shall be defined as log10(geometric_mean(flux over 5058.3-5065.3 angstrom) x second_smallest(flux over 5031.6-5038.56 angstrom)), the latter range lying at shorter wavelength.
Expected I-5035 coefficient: 1.66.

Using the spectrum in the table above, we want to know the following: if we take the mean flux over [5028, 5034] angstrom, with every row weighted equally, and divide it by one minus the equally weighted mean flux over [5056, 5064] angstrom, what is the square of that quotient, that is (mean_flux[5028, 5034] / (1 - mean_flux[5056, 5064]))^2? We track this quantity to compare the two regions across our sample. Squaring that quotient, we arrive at 1.16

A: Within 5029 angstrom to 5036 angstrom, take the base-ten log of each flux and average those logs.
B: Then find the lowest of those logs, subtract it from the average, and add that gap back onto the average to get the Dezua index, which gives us 0.85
